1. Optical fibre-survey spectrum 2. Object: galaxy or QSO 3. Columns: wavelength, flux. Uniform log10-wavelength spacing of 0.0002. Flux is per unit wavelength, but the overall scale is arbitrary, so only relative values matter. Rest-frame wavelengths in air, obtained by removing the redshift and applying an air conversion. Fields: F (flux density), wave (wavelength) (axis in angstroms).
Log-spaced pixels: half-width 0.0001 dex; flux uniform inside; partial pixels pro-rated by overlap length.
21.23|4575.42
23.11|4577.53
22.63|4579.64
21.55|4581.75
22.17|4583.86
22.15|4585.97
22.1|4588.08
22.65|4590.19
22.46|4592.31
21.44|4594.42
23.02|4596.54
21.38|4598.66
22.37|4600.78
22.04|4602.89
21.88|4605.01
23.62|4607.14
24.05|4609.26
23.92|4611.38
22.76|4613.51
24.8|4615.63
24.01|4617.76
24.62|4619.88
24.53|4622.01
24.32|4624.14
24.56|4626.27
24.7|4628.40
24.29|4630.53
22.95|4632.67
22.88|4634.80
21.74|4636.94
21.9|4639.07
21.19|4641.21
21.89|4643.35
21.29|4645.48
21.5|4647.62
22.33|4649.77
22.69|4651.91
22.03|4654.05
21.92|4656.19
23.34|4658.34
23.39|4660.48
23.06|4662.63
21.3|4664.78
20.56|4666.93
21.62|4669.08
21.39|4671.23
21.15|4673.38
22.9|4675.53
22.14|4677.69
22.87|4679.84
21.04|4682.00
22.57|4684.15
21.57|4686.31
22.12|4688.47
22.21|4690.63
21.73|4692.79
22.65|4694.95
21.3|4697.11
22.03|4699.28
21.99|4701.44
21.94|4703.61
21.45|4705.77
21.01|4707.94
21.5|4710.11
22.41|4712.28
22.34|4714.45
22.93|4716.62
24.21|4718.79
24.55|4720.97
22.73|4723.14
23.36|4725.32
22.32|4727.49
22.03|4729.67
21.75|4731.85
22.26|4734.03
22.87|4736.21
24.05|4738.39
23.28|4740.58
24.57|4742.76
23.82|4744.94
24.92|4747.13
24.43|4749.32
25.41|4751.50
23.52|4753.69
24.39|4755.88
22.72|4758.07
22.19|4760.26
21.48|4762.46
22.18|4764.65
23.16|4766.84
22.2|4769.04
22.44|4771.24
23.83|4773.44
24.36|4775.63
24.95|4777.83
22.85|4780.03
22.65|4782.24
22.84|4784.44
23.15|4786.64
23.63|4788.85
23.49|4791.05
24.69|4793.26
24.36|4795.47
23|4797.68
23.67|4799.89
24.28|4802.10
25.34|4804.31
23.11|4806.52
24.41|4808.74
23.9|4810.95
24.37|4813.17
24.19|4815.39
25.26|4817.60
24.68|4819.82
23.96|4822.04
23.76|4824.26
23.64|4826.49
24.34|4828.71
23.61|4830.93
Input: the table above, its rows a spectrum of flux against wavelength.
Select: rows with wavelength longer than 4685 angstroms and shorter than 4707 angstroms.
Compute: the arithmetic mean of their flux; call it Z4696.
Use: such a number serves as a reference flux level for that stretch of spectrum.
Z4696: 21.9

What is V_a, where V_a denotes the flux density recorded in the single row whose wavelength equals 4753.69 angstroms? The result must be 23.52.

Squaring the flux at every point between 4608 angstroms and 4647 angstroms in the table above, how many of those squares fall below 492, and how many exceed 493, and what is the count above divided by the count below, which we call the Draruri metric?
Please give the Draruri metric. 2.6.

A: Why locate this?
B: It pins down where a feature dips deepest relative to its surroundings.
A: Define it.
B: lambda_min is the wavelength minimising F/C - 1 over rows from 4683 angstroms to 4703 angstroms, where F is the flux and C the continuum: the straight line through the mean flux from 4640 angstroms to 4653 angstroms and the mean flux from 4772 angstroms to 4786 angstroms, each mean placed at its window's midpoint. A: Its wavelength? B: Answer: 4697.11 angstroms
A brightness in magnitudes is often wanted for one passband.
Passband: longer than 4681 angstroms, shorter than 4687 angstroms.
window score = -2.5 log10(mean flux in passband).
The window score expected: -3.34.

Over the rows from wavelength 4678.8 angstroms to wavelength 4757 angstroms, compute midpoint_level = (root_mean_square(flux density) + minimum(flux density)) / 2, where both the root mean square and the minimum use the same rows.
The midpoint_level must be 21.9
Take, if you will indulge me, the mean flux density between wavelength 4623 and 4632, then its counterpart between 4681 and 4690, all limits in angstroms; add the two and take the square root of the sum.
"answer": 6.80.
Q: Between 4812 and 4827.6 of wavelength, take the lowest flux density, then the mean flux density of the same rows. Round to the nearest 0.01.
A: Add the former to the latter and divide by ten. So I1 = 4.79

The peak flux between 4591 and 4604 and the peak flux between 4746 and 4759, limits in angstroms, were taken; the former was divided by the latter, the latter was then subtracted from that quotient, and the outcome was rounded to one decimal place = -24.5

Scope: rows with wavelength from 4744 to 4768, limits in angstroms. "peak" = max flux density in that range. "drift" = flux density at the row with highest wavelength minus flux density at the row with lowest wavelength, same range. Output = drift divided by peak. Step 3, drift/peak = -0.026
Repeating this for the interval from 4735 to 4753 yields 0.100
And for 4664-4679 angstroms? 0.037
